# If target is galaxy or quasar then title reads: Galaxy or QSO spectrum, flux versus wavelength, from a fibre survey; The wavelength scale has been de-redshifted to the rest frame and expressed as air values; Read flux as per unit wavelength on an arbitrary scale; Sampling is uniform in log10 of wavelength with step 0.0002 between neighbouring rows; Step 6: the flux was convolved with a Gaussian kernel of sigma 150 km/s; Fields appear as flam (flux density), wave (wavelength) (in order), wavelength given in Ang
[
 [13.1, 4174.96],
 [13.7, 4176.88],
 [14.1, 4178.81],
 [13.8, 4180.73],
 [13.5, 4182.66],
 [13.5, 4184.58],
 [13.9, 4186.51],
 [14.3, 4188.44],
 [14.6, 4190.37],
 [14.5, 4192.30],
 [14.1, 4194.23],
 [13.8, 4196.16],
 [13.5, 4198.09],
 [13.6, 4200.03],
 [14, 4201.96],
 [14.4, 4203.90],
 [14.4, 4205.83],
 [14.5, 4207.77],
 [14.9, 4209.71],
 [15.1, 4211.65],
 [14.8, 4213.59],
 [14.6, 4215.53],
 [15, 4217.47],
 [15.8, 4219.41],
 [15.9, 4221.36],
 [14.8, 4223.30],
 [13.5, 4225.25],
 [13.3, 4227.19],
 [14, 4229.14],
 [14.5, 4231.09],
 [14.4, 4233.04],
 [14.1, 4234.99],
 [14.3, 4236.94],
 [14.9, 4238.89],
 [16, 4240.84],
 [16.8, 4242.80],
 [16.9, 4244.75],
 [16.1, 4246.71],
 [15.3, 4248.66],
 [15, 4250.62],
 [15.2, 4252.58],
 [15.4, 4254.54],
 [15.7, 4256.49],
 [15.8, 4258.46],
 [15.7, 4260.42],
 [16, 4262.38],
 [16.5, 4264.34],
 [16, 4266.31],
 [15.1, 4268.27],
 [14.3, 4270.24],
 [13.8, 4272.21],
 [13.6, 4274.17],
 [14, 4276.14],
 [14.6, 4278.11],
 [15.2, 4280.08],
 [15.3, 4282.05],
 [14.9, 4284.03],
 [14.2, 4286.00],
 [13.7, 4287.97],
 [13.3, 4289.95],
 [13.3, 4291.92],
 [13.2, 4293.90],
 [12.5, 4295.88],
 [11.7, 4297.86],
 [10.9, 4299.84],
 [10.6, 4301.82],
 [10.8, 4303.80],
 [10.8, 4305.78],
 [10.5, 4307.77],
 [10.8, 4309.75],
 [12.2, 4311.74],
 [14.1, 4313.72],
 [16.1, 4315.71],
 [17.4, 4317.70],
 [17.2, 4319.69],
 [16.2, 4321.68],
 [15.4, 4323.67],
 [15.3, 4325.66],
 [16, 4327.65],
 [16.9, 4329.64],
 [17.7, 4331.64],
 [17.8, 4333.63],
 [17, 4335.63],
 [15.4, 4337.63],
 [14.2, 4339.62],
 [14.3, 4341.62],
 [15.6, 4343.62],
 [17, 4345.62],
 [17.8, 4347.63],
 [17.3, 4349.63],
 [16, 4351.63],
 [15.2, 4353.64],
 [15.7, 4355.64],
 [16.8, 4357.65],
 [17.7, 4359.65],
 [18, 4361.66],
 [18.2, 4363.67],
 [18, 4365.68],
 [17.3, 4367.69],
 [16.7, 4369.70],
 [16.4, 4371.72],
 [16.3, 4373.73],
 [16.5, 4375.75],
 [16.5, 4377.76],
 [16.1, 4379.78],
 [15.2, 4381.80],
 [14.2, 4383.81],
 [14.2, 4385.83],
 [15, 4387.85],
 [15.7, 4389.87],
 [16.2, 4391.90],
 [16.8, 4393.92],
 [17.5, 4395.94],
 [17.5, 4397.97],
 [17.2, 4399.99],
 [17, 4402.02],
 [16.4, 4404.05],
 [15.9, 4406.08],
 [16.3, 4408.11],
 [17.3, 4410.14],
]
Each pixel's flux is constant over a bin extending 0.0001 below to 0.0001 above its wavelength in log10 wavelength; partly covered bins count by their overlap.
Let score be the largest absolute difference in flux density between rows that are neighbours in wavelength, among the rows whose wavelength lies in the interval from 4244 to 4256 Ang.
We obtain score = 0.80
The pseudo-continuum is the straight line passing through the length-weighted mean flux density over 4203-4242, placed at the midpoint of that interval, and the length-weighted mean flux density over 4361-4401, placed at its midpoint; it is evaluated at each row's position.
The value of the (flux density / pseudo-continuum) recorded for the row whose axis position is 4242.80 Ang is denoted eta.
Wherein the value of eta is 1.13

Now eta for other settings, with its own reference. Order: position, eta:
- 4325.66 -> 0.97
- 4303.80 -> 0.69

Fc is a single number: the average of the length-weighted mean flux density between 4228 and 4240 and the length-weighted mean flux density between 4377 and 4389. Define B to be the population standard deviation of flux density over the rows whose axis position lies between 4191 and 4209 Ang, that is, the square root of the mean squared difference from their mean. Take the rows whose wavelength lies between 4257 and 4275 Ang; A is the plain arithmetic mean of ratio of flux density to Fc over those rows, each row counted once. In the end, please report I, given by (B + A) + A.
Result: 2.42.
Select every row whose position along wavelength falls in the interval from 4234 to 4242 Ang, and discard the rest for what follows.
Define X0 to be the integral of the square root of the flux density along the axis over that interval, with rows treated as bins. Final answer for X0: 30.8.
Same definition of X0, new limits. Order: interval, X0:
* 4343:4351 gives 32.9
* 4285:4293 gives 29.5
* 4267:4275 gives 30.2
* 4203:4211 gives 30.5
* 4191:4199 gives 30.0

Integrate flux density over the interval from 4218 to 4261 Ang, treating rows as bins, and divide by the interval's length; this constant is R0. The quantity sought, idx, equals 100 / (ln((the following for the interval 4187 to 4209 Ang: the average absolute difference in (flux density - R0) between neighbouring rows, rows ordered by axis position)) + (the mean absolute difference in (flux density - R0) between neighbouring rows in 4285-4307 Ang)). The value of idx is -96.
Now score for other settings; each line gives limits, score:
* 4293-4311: 0.80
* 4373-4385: 1.00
